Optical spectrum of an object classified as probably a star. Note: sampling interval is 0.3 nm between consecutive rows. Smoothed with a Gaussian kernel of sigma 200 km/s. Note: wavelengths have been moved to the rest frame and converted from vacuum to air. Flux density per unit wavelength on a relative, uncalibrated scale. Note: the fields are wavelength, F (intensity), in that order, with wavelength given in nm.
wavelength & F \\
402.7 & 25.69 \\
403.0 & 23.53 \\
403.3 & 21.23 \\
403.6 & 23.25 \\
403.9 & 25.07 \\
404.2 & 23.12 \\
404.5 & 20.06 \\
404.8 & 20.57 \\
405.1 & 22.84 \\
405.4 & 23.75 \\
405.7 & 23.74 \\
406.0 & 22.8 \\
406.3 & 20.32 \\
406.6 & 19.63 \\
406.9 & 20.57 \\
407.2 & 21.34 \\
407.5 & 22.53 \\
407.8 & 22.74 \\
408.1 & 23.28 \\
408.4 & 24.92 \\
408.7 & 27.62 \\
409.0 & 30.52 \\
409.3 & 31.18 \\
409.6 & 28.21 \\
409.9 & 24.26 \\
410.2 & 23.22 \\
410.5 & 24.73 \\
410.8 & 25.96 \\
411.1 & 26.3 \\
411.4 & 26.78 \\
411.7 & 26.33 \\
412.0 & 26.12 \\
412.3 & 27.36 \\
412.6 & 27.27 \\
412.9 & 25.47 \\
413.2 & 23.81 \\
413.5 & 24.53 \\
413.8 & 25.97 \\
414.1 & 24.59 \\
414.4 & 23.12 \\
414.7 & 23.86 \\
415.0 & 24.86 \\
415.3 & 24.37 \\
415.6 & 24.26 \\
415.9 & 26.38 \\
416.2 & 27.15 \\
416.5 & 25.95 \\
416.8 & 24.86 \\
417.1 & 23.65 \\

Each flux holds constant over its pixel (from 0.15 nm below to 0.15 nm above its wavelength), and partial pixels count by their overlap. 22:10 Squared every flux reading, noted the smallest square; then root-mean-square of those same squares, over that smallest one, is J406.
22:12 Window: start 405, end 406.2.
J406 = 1.04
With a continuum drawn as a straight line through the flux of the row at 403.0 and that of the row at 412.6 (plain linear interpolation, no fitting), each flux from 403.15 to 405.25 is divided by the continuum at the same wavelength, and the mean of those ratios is 0.93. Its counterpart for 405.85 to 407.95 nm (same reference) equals 0.85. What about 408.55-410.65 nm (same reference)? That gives 1.04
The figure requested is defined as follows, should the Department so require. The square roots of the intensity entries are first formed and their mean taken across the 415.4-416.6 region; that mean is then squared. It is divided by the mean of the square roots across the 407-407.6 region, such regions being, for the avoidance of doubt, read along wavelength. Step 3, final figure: 5.5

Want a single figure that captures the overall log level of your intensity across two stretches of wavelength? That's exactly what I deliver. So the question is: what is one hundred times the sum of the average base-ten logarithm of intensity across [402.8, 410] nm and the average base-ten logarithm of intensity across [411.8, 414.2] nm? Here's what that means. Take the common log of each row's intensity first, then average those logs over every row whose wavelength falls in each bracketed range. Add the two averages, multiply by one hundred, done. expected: 277.9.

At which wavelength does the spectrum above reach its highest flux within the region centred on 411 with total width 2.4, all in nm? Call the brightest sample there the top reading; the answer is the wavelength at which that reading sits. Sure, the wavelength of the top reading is 411.4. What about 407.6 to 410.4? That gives 409.3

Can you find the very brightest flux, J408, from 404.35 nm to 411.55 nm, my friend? 31.18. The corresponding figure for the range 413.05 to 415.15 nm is 25.97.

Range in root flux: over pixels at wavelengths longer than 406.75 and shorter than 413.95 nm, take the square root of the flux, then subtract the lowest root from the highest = 1.05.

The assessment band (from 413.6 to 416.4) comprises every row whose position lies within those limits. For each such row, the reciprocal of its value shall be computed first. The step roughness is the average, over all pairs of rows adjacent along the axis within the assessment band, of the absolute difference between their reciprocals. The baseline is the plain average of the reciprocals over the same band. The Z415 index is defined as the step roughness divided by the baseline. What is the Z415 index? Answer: 0.041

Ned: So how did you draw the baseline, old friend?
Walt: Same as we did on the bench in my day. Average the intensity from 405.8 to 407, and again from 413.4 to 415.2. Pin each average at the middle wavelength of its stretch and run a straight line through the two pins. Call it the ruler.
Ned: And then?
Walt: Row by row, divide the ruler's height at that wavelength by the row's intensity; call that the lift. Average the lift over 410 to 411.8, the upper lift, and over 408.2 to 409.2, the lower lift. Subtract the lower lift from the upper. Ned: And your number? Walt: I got 0.10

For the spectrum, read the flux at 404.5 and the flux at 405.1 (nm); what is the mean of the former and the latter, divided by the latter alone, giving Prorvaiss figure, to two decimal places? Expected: 0.94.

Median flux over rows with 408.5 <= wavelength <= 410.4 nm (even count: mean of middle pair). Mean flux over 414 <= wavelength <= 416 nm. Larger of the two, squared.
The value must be 779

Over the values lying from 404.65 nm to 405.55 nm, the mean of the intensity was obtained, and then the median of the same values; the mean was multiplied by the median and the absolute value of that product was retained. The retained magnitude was 511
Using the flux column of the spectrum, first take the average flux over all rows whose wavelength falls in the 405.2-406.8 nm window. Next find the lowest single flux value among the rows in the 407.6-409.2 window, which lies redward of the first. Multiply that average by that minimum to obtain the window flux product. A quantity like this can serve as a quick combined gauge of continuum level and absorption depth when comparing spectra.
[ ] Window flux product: 501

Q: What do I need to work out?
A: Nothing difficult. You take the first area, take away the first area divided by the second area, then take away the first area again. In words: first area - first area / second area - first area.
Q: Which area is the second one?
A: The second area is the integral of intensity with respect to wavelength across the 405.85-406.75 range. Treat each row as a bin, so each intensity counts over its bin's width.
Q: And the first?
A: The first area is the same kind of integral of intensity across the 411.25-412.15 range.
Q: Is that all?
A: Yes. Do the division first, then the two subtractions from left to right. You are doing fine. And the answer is -1.26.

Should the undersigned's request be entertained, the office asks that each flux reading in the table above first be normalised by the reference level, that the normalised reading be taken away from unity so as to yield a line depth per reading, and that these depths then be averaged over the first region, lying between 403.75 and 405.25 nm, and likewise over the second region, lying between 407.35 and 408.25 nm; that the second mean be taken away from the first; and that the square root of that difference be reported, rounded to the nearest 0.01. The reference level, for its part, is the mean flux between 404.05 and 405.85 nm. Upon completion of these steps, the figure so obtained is 0.15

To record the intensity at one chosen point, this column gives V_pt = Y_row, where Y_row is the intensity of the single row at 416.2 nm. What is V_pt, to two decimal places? 27.15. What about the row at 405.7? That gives 23.74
